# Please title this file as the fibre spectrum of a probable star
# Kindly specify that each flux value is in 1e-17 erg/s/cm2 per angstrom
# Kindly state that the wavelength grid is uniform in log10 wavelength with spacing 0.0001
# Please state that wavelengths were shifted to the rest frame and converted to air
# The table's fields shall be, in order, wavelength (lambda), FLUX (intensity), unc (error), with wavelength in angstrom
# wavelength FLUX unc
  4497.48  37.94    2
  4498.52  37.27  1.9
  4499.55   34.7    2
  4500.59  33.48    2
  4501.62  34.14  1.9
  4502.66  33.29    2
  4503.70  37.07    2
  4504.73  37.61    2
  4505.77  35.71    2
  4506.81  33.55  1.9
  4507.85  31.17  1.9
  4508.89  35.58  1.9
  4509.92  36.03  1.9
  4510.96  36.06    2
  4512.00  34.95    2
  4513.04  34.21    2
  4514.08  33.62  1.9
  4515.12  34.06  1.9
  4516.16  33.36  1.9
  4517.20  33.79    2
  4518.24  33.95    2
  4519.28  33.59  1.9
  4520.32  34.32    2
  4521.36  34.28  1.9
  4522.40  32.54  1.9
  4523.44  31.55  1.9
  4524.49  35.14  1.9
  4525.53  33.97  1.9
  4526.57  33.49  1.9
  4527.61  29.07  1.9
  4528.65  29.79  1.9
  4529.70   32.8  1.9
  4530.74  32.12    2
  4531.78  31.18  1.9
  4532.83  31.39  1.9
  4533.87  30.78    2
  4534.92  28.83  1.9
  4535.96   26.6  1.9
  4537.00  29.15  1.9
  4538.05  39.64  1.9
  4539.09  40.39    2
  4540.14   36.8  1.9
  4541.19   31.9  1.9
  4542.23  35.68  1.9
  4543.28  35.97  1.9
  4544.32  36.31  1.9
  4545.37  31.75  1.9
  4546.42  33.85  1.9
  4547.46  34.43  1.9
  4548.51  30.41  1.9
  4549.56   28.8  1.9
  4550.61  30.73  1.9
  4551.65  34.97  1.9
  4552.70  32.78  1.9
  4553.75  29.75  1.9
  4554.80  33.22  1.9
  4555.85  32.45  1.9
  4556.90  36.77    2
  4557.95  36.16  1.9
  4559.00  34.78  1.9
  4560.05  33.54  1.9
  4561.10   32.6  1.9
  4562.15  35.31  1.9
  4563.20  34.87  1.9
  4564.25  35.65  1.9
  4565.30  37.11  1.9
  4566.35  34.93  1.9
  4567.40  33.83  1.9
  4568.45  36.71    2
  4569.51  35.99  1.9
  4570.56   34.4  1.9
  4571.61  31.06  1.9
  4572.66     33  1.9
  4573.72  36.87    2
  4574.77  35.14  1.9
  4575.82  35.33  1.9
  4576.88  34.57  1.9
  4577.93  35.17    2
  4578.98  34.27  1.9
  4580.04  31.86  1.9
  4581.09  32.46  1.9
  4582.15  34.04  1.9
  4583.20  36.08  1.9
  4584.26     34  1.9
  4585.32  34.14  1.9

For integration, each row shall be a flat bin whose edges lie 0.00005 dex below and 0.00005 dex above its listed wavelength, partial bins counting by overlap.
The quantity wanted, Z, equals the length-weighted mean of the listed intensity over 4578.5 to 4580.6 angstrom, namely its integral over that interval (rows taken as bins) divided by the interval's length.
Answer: 33.0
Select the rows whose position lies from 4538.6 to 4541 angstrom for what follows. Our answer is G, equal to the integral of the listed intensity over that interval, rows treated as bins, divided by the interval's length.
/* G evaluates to 37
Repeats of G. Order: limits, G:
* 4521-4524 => 33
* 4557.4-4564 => 35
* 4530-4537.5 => 30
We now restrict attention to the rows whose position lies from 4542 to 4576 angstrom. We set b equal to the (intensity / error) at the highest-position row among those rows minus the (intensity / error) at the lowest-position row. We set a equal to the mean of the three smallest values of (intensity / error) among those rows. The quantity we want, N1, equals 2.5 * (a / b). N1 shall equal -212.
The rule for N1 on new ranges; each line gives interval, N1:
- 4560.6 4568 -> 69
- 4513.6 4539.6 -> 15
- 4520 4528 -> -22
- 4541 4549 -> -53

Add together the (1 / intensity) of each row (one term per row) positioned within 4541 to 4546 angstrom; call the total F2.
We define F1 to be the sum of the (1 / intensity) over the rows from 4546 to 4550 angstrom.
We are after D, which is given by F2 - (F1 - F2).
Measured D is 0.17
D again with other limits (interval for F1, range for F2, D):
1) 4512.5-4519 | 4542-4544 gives -0.07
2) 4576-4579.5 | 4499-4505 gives 0.26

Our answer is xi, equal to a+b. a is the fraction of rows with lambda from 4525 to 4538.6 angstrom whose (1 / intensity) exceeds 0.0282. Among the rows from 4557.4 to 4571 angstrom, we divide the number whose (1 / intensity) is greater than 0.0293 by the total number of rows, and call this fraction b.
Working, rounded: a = 0.92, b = 0.2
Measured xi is 1.15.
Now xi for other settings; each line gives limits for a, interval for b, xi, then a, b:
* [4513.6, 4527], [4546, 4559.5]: 1.62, 1.00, 0.6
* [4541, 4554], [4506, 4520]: 1.38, 0.77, 0.6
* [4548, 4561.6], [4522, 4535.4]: 1.77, 0.85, 0.9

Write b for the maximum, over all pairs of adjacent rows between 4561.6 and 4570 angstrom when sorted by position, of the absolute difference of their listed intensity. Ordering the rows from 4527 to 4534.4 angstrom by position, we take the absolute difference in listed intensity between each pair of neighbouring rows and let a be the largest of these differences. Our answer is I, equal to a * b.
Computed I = 8.7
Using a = 3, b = 2.9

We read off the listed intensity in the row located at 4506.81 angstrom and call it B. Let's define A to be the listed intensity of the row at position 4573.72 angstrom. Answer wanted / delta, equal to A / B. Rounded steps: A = 36.87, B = 33.55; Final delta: 1.10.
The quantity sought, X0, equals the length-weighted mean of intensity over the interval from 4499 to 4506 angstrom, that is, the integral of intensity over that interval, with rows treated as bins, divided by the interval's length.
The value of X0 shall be 35.2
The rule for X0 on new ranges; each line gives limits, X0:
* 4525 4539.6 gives 32.1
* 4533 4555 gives 33.0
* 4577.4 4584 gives 34.0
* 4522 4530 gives 32.3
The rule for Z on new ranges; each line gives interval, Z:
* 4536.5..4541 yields 36.1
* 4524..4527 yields 34.3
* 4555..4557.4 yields 34.4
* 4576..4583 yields 33.9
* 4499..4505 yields 35.0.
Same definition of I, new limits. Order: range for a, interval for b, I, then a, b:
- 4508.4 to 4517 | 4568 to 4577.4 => 4.3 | 1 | 3.9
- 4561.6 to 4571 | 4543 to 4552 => 13.1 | 3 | 4.6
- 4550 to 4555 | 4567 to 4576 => 16.4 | 4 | 3.9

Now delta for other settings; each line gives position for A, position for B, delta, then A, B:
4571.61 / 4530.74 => 0.97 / 31.06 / 32.12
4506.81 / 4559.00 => 0.96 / 33.55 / 34.78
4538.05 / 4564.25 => 1.11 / 39.64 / 35.65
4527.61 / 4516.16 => 0.87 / 29.07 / 33.36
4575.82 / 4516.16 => 1.06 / 35.33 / 33.36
